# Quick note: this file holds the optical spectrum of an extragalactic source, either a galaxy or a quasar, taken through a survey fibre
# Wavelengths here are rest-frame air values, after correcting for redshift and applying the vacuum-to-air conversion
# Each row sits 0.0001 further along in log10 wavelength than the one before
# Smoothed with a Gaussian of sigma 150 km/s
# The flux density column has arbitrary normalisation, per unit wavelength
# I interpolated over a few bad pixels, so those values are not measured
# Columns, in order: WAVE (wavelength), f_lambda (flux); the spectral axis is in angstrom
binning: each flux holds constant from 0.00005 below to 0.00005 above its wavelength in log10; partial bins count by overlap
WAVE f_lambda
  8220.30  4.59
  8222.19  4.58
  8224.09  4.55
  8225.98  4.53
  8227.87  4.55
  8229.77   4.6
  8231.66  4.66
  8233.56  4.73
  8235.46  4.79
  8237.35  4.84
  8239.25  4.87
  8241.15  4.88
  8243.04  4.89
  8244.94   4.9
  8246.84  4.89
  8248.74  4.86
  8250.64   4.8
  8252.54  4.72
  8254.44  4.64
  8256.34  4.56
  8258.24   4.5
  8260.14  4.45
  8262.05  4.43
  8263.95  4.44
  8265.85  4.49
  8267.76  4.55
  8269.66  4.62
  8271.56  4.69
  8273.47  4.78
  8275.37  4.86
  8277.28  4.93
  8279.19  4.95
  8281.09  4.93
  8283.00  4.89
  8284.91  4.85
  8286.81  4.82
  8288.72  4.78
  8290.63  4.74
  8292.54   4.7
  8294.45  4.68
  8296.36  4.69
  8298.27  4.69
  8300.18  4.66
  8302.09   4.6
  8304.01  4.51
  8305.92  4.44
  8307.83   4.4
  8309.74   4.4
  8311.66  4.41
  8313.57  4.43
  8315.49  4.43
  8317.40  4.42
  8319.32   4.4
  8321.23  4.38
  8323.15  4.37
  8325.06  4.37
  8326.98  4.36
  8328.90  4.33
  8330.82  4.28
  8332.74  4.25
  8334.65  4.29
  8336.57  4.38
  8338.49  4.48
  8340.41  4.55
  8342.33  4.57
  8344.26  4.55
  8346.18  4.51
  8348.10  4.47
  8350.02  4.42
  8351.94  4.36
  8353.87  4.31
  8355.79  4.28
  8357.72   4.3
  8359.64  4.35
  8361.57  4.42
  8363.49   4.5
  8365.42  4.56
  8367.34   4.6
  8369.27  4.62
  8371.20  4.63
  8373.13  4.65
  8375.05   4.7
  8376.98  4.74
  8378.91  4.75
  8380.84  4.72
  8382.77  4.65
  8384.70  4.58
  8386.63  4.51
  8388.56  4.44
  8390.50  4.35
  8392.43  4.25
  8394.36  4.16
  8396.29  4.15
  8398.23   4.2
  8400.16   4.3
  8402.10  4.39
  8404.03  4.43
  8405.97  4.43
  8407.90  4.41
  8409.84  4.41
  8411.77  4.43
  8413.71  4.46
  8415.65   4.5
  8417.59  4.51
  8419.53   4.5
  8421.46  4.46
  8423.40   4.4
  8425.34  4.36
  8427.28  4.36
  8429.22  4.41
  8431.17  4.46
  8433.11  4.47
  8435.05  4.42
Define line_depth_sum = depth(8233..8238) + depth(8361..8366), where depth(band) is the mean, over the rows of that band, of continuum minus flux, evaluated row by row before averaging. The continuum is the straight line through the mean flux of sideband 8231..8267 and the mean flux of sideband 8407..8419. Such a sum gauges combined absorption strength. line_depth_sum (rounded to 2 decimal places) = -0.03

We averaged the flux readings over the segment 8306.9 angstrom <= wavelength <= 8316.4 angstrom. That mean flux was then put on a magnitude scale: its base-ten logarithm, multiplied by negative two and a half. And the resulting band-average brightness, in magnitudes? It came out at -1.61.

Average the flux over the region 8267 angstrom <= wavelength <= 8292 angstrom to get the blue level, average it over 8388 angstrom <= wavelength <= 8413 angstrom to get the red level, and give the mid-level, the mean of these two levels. 4.567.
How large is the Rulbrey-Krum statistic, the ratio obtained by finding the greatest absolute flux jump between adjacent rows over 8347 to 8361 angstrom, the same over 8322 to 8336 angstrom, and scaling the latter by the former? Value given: 0.83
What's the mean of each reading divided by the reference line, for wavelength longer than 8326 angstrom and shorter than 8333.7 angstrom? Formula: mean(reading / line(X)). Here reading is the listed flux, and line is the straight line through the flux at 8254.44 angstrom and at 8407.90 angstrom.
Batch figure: 0.95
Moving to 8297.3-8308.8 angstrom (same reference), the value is 1.00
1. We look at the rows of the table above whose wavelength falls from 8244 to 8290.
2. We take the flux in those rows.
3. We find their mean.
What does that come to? 4.72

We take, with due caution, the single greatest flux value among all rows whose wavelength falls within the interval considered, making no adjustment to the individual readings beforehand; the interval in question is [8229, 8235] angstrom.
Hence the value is 4.73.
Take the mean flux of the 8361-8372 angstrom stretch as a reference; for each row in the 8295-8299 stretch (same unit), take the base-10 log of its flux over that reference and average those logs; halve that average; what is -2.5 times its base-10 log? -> 5.5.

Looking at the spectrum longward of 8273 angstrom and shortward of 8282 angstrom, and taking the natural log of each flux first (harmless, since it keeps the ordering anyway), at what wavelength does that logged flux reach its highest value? 8279.19 angstrom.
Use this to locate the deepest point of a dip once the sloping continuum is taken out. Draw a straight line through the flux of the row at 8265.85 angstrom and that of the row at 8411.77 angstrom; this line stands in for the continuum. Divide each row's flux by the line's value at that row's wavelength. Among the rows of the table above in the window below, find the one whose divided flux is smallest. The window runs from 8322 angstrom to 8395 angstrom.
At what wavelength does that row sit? 8394.36 angstrom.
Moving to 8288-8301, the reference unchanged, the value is 8300.18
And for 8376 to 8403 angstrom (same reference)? 8396.29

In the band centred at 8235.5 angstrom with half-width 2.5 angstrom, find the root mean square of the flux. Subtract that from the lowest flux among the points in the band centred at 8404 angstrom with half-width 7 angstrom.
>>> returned -0.6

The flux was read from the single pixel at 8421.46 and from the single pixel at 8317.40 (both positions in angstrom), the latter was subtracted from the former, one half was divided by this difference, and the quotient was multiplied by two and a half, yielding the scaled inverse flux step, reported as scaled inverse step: 31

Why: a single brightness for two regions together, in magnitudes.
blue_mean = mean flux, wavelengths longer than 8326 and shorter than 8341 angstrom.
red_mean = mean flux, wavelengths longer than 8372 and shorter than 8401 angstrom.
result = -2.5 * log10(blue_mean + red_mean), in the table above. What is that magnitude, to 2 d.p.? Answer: -2.37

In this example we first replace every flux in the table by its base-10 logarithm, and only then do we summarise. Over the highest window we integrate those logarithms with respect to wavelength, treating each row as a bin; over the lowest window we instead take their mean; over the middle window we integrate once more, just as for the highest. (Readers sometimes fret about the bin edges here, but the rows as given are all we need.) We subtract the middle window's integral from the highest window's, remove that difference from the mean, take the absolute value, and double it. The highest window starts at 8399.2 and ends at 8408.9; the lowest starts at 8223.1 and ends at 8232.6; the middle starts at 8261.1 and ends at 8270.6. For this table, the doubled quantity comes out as 1.3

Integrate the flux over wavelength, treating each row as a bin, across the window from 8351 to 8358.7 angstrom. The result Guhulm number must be 33.2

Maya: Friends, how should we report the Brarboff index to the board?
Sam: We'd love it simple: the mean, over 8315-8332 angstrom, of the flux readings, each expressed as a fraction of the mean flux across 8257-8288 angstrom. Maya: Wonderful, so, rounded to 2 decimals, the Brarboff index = 0.93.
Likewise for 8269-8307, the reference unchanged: 1.01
